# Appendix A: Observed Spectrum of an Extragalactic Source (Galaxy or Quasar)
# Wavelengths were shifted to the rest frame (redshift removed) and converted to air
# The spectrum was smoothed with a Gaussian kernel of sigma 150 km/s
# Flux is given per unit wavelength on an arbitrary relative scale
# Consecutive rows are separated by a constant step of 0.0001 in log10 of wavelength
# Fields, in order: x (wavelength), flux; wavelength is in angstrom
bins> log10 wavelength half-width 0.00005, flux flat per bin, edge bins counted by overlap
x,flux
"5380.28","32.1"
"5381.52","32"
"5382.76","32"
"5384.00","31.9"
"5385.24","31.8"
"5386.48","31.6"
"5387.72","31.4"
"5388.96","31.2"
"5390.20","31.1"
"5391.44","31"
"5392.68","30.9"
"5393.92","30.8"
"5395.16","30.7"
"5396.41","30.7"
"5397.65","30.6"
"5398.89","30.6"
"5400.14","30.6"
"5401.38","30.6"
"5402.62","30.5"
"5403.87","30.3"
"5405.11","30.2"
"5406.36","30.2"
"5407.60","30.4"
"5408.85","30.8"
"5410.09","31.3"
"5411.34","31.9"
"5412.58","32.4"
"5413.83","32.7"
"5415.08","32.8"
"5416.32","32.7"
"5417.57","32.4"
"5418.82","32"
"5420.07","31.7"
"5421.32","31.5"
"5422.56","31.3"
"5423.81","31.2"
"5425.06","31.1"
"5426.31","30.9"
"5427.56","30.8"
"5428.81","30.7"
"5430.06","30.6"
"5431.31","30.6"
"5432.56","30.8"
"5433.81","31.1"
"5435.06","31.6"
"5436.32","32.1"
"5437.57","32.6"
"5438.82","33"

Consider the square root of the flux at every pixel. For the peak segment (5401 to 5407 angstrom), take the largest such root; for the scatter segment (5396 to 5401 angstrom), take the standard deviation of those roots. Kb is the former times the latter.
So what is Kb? 0.02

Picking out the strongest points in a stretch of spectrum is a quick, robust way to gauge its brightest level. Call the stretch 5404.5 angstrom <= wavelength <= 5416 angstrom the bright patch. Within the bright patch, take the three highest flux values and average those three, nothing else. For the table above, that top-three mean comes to 32.6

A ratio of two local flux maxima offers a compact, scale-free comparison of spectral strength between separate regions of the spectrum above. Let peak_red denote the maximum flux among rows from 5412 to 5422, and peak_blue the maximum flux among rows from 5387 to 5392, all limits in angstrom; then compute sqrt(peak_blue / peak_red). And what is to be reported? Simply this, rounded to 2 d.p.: 0.98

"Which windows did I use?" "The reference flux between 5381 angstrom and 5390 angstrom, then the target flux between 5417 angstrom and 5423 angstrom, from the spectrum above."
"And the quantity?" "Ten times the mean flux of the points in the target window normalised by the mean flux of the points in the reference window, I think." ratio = 10.0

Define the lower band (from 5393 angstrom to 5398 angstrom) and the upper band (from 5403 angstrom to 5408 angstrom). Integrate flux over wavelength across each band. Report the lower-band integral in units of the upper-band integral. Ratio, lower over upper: 1.01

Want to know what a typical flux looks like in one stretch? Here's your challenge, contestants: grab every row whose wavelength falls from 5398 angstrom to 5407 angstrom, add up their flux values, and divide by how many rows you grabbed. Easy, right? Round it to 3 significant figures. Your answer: 30.4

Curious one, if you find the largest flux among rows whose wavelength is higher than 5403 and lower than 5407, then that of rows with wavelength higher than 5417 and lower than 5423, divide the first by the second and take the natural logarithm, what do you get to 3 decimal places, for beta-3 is -0.067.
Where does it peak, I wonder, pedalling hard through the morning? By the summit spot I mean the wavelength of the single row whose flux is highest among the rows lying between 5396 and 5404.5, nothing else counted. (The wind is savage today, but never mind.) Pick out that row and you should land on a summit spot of 5396.41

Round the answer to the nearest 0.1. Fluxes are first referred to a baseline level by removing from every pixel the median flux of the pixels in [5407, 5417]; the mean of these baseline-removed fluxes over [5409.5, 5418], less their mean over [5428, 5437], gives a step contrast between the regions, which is 1.2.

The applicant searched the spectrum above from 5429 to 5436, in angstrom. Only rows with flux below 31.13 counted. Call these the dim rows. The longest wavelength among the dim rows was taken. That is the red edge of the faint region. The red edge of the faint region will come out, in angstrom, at 5433.81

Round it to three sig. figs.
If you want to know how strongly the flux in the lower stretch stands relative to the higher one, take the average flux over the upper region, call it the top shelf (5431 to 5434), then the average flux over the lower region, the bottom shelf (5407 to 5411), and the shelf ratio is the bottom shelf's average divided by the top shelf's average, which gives 1.00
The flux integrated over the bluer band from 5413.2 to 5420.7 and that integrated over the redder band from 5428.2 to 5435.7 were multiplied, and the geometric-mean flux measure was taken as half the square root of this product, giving 118.5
